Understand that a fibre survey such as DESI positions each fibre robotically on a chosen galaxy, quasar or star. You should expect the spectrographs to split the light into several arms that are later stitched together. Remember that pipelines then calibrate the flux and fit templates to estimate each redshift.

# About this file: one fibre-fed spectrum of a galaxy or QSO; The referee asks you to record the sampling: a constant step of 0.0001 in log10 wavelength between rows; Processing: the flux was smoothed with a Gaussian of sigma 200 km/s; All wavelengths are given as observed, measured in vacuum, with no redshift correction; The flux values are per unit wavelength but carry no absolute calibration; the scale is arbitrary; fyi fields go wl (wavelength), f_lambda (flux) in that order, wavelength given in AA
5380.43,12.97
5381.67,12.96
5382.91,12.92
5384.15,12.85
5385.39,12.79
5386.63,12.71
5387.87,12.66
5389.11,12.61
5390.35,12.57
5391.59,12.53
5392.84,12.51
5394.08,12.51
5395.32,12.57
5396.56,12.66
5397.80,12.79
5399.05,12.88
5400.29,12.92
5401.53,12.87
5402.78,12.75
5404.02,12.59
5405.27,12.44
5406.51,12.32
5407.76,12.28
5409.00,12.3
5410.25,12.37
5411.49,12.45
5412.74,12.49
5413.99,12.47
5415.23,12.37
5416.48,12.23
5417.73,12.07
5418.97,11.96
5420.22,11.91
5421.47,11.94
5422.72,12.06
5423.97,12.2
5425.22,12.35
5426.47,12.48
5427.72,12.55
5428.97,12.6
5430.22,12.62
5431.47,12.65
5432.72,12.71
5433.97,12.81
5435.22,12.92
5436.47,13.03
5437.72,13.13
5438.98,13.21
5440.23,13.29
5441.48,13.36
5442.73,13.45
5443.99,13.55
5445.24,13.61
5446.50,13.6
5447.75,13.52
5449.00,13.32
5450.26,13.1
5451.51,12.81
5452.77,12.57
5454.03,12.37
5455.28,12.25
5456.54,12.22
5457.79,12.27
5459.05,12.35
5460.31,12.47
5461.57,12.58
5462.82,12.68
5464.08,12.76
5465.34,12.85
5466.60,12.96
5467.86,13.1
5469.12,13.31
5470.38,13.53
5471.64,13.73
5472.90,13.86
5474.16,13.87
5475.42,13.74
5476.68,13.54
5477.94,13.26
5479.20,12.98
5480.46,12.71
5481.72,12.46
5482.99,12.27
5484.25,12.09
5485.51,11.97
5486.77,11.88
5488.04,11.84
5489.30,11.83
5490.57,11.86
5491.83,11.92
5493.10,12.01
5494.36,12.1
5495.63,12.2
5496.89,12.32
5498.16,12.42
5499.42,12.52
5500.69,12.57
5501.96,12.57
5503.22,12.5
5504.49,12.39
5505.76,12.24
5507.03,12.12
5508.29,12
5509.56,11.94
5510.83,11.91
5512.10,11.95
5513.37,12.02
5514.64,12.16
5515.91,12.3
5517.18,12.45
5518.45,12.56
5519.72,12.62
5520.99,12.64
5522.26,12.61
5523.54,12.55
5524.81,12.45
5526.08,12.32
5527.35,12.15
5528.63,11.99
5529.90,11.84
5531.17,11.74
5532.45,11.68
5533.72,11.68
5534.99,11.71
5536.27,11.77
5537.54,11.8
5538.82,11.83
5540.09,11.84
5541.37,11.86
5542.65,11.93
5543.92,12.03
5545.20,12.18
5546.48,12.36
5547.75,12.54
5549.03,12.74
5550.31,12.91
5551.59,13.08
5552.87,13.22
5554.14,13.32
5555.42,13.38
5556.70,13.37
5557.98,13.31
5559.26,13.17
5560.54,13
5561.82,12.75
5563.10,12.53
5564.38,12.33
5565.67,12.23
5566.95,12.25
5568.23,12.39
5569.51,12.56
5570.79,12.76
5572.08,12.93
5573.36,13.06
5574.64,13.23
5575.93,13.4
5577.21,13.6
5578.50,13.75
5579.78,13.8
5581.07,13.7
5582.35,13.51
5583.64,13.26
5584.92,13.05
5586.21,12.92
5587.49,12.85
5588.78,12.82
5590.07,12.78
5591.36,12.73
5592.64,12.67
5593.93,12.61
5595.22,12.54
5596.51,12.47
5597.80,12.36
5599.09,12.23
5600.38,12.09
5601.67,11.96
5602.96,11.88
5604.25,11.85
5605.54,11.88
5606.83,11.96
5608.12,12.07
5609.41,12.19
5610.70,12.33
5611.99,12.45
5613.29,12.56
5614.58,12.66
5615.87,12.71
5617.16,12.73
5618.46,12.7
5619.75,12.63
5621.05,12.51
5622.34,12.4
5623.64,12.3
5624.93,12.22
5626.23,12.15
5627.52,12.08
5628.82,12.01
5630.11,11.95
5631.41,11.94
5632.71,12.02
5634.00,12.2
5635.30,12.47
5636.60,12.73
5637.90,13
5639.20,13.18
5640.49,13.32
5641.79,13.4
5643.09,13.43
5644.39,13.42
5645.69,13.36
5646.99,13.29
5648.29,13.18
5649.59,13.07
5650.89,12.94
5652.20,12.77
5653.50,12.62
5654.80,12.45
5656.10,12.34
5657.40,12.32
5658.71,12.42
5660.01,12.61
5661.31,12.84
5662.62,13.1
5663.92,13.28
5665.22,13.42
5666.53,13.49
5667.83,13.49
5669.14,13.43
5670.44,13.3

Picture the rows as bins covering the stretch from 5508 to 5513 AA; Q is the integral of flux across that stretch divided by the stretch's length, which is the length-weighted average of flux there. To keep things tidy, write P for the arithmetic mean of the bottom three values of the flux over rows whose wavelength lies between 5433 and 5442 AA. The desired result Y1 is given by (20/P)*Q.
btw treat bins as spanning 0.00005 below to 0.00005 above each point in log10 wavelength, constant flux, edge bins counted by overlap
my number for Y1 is 18.5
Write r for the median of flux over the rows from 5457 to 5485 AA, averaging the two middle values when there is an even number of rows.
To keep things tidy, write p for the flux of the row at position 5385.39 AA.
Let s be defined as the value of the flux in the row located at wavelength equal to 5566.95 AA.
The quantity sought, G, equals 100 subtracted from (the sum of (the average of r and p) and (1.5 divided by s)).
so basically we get -87.0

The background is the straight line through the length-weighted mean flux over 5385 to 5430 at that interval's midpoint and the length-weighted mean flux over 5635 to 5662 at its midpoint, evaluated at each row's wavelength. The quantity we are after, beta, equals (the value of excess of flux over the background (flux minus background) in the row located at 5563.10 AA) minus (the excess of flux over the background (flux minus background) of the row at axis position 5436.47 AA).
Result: -0.7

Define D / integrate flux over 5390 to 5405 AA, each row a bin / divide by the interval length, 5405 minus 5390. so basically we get 12.7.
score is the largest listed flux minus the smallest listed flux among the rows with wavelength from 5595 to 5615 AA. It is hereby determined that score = 0.81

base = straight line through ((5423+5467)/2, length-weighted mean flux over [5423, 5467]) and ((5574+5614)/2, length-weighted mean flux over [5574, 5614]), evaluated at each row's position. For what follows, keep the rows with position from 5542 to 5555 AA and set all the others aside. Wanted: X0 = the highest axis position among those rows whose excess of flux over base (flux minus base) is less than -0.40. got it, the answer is 5545.20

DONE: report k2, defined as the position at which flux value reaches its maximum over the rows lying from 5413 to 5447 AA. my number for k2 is 5445.24 AA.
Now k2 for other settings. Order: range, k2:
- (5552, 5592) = 5579.78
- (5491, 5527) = 5520.99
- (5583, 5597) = 5583.64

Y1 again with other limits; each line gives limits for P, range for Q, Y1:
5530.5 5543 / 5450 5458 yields 21.4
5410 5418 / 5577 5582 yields 22.4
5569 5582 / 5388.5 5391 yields 19.8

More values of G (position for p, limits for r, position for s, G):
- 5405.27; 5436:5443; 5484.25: -87.0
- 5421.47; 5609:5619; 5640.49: -87.6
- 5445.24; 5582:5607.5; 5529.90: -86.8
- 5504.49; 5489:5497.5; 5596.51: -87.7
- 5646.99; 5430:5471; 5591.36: -86.8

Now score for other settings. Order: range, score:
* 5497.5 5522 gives 0.73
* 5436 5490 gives 2.04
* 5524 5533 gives 0.77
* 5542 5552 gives 1.15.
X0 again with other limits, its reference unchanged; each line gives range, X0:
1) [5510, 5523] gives 5515.91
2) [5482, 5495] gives 5494.36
